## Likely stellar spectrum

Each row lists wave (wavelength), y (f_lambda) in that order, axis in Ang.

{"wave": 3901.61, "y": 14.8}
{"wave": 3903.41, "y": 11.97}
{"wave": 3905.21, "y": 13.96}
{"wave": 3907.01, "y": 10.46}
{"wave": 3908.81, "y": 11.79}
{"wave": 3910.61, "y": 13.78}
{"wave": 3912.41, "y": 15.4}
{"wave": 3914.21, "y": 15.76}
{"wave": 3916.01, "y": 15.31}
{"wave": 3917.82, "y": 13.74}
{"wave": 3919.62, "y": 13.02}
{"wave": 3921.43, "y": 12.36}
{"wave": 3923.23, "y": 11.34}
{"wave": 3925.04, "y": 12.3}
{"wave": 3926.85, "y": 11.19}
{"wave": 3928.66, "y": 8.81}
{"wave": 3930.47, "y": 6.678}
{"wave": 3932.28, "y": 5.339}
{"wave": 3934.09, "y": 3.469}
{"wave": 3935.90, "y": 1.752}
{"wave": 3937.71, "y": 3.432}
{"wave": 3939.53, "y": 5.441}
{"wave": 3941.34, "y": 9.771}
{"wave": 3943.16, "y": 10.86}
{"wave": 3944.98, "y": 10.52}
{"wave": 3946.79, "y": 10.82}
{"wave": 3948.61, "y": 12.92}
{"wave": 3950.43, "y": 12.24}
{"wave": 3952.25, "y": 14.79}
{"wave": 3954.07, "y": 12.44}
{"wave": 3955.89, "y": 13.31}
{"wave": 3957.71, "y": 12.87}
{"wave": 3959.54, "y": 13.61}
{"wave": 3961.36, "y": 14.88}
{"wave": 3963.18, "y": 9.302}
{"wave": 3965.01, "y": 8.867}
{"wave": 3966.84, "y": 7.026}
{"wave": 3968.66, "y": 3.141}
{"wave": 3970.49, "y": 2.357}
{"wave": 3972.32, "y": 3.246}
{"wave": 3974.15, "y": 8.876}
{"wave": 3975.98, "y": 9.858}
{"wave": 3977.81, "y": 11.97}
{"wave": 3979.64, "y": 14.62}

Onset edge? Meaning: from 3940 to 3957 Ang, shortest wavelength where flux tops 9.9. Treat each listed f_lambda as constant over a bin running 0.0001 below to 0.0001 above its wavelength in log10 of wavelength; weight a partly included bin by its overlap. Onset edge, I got 3943.16 Ang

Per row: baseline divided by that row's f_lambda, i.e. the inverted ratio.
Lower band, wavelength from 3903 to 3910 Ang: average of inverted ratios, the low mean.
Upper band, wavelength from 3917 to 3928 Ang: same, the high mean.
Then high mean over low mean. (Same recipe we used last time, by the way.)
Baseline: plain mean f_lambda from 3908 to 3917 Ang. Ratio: 1.0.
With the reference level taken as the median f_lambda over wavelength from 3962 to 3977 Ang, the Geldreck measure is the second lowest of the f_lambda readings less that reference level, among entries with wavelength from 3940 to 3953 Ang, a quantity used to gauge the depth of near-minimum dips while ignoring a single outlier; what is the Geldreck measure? 3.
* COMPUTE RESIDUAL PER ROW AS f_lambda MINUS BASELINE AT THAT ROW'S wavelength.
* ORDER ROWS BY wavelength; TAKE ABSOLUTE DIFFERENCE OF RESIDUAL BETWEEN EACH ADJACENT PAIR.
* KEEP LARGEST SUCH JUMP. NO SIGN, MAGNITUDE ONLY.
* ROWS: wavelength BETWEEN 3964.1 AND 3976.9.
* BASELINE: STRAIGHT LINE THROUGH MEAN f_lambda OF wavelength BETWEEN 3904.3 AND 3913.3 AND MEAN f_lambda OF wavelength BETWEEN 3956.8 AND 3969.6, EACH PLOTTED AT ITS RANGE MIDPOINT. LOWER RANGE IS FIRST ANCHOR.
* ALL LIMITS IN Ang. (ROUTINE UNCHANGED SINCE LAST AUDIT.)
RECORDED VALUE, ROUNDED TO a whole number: 6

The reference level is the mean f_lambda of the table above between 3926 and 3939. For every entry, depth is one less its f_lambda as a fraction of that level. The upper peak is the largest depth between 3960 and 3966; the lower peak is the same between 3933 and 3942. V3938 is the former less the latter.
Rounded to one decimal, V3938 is -1.2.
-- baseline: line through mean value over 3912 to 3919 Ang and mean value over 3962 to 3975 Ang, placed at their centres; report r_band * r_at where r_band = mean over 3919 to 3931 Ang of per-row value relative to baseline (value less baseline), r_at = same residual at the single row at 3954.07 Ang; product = -10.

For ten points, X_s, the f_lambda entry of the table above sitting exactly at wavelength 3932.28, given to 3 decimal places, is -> 5.339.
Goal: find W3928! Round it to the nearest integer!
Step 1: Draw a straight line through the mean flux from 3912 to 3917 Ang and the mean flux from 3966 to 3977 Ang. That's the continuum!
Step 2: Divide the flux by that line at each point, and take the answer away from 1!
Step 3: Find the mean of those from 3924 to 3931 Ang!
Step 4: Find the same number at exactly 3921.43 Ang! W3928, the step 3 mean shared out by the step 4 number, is 2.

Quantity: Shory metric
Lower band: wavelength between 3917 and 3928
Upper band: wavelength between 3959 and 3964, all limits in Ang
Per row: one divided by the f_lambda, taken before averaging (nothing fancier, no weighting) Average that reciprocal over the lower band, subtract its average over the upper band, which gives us 0.00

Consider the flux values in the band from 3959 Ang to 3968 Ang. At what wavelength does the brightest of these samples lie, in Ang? 3961.36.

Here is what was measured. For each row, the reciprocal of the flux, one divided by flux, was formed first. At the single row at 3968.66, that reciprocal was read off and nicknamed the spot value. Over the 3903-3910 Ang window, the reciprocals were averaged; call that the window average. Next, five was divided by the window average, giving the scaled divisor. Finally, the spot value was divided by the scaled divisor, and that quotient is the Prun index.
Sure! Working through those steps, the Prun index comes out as 0.0053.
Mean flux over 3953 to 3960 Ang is 13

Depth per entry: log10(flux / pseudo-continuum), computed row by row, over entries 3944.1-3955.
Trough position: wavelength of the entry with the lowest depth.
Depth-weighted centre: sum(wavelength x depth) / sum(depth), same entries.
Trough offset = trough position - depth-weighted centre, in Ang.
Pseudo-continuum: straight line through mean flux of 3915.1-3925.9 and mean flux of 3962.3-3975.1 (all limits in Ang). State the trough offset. -5.8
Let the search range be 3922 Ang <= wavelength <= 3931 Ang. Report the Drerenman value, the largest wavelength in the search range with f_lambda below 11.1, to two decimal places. 3930.47 Ang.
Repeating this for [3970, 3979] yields 3975.98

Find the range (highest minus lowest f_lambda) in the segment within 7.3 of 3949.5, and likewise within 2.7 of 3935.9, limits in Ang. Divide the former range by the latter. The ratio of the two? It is 2.5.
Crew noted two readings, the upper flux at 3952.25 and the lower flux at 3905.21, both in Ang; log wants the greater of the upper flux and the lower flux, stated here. 14.8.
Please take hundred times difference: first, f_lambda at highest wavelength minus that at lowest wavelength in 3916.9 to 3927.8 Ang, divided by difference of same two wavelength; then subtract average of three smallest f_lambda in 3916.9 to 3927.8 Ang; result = -1189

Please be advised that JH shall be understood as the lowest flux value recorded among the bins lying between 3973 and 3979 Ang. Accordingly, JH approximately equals 8.876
